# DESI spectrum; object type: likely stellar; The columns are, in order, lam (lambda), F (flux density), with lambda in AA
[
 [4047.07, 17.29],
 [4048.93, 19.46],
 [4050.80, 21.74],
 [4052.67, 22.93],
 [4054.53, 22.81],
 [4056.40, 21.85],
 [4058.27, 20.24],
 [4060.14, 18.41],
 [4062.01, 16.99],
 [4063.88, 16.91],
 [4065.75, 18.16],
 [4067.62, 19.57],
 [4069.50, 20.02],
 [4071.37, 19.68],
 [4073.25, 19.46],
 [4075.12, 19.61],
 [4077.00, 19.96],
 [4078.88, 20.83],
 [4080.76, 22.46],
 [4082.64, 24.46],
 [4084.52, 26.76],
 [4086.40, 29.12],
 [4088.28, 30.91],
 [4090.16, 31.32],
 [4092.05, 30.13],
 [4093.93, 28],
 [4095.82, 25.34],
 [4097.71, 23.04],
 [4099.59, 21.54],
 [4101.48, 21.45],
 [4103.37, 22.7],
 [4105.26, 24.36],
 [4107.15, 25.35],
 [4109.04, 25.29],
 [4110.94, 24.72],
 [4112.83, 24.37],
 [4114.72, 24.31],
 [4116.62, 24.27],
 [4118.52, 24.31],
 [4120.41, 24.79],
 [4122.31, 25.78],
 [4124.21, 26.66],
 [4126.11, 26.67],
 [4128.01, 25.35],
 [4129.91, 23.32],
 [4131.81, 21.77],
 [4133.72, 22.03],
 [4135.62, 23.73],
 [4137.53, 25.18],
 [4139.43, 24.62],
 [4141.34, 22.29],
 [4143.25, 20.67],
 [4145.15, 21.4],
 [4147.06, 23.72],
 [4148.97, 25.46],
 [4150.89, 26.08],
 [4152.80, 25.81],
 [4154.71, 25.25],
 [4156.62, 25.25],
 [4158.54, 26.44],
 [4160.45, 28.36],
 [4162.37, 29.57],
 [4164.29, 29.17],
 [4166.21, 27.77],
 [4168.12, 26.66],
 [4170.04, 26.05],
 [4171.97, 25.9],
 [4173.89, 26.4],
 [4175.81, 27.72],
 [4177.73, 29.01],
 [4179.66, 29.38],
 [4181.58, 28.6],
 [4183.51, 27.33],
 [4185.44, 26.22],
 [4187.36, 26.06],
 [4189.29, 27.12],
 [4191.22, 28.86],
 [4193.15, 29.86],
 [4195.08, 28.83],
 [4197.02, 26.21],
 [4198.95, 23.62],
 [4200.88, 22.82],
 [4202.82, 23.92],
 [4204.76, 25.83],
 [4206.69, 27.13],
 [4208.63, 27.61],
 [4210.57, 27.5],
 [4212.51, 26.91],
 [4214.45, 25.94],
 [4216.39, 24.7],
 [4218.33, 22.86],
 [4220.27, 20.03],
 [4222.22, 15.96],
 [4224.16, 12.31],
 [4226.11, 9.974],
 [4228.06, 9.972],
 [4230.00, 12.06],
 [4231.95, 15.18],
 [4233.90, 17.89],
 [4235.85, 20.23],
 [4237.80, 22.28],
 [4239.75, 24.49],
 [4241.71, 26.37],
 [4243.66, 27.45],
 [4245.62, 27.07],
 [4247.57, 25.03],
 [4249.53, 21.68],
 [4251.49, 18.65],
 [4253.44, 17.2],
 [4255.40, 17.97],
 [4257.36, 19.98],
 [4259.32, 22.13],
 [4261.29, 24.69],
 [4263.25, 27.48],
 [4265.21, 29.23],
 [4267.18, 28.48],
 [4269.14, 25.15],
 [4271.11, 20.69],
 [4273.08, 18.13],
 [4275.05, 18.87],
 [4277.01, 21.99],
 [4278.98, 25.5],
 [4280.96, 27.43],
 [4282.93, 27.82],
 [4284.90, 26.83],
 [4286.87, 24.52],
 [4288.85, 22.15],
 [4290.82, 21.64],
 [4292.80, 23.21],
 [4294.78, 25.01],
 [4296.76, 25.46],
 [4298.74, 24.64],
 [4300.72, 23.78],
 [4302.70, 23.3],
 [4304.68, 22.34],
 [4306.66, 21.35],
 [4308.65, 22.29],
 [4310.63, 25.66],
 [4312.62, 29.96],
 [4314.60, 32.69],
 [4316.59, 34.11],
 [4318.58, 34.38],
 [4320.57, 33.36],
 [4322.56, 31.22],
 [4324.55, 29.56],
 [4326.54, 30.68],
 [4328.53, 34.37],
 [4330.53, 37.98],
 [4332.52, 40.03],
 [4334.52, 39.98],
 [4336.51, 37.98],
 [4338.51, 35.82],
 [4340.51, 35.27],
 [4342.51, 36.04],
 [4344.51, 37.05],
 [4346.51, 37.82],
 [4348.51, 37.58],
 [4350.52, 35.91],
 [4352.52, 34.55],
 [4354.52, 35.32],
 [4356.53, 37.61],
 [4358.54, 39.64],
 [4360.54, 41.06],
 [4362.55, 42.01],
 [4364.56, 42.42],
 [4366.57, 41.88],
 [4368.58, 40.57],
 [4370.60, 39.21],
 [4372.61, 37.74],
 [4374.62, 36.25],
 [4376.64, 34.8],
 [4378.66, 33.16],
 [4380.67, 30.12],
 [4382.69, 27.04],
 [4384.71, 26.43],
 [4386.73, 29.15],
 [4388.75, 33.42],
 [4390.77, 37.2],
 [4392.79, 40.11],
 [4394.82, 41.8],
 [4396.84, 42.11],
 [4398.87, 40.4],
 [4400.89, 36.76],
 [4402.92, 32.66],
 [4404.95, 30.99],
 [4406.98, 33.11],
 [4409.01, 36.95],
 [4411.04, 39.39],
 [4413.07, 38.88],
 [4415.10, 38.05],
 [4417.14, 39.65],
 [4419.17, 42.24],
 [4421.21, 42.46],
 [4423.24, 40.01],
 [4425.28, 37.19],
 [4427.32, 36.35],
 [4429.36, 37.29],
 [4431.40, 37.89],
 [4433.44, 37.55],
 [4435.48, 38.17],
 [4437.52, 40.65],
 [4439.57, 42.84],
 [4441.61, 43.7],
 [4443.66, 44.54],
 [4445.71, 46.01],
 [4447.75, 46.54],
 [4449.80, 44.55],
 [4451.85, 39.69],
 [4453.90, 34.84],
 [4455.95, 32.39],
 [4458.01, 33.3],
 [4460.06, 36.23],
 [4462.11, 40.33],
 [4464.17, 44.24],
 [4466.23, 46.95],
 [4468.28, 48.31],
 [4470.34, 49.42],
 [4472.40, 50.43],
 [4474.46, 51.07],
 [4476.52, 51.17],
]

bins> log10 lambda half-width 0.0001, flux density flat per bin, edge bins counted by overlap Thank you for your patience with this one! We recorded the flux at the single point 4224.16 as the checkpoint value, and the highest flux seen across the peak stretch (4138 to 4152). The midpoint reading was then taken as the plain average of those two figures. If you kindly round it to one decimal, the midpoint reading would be 19.2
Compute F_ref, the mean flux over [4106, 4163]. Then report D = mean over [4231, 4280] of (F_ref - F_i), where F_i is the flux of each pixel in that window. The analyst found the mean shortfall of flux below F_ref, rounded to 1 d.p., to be 2.2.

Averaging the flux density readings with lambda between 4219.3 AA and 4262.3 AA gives 19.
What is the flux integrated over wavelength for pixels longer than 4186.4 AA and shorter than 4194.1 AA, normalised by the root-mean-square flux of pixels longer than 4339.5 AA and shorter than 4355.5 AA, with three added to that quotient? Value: 9.0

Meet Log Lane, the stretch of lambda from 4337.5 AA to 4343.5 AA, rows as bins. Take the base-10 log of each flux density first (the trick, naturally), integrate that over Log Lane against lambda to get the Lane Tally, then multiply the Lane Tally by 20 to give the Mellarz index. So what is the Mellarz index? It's 186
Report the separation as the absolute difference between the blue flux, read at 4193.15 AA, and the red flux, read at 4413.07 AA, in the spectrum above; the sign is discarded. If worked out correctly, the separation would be 9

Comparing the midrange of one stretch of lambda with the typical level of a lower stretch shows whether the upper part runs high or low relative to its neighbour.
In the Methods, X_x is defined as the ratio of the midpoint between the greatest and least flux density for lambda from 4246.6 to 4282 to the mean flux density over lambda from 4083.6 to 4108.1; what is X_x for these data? 0.89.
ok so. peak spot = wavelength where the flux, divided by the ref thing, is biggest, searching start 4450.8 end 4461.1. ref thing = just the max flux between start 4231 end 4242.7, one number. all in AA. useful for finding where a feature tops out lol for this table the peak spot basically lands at 4451.85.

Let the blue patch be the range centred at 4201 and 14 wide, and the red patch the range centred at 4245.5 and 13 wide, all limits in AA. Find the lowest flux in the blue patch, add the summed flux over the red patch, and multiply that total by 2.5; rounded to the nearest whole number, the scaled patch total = 484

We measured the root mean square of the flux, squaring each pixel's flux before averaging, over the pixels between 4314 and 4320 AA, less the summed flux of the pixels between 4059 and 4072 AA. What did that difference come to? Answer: -96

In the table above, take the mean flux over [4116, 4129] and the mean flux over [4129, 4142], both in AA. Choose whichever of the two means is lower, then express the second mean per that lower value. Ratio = 1.00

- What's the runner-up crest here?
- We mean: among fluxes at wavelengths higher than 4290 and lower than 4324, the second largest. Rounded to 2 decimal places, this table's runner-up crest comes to 34.11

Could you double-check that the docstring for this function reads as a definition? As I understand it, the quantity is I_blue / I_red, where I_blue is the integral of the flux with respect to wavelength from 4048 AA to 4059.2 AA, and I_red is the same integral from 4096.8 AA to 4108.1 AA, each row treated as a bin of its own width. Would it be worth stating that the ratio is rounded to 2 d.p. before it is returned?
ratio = 0.92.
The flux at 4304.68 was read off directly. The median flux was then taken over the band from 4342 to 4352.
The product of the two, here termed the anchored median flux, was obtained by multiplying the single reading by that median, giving 828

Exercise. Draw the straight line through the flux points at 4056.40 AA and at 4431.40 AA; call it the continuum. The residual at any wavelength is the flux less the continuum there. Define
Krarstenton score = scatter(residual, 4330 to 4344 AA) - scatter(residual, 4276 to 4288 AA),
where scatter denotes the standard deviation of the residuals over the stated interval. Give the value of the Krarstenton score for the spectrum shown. 0.0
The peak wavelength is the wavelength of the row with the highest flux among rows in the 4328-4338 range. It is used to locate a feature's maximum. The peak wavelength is 4332.52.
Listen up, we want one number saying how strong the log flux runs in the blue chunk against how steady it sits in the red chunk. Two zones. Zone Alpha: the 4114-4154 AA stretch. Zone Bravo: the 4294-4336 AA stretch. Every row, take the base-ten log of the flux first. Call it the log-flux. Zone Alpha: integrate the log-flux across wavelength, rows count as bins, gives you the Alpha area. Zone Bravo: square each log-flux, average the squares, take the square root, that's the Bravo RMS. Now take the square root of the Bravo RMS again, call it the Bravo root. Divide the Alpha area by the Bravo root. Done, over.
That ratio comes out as 45.7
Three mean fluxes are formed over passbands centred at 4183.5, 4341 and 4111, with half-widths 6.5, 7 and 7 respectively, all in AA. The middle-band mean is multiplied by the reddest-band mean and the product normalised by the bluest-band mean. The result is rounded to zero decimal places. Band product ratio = 42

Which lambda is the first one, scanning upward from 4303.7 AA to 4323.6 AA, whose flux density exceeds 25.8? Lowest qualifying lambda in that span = 4312.62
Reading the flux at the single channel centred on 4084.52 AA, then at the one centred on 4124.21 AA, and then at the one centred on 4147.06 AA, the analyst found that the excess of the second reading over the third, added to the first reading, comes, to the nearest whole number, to 30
